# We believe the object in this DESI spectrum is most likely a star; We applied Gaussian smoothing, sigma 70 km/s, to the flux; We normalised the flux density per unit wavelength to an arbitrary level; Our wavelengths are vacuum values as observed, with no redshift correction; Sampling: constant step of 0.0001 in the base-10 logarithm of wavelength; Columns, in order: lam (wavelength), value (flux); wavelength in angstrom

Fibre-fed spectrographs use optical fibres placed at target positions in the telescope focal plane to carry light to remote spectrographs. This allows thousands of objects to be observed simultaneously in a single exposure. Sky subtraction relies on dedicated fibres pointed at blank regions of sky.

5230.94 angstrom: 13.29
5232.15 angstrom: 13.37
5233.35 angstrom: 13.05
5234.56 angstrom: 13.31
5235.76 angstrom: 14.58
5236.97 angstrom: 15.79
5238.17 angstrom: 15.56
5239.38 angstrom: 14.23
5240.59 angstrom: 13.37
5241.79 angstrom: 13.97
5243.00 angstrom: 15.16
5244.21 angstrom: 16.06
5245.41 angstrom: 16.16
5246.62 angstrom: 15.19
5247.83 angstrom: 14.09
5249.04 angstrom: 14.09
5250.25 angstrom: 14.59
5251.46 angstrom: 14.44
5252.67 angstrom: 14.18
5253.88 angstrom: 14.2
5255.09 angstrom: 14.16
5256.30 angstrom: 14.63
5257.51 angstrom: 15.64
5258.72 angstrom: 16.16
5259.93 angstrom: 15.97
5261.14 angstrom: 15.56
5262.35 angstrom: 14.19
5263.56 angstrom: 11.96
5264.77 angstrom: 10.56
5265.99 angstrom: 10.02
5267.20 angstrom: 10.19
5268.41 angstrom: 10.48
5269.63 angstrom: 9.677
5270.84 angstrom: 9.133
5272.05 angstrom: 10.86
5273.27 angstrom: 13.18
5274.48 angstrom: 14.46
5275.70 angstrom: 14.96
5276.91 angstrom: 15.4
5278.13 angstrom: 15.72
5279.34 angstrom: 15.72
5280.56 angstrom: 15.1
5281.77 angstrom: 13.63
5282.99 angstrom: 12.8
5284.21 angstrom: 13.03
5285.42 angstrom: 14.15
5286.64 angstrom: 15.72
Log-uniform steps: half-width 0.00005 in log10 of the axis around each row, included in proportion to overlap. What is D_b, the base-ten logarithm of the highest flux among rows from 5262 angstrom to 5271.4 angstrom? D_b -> 1.15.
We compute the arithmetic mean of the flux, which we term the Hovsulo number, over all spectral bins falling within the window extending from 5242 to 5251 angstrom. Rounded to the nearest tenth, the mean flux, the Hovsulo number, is 15.0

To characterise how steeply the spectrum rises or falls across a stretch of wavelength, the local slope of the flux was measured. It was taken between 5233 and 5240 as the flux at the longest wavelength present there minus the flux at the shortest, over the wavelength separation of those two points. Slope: 0.2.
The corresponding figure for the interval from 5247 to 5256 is 0.0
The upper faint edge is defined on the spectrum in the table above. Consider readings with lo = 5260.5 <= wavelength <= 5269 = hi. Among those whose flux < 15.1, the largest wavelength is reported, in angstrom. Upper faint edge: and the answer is 5268.41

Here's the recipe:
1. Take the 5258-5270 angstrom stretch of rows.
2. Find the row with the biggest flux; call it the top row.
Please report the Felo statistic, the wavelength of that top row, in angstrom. 5258.72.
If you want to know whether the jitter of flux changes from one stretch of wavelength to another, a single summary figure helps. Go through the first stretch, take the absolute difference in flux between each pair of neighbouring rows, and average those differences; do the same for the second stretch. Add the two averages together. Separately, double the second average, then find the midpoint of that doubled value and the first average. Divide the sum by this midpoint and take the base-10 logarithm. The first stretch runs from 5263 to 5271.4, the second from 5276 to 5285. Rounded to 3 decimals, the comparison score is 0.131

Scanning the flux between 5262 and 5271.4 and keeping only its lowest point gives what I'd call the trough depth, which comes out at 9.133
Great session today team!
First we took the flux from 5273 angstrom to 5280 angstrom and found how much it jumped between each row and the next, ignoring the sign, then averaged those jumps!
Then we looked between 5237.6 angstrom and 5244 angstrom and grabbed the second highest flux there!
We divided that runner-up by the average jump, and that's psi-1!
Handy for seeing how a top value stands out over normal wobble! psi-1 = 30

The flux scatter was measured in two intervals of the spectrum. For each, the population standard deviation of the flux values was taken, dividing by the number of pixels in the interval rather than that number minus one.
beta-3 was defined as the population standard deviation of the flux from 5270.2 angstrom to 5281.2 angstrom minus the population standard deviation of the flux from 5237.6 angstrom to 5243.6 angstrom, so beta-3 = 1.4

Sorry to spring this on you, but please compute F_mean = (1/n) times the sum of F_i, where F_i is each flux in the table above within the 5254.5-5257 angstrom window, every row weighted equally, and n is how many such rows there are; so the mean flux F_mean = 14.4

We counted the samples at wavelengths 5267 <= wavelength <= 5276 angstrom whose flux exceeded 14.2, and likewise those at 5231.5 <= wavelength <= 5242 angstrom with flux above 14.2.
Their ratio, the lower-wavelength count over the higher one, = 2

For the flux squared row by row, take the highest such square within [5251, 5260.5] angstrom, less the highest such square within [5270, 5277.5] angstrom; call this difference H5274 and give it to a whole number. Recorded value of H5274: 24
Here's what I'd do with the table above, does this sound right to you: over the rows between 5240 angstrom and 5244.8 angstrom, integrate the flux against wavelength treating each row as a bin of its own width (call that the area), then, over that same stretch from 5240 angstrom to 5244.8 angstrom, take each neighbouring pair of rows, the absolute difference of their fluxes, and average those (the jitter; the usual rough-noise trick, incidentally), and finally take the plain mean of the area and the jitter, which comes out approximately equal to 36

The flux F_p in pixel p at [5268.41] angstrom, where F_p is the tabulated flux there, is 10.48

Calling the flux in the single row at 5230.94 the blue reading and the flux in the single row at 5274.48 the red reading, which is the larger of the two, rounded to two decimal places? 14.46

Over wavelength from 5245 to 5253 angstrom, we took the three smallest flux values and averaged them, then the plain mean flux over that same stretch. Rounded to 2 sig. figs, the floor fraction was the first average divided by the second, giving 0.96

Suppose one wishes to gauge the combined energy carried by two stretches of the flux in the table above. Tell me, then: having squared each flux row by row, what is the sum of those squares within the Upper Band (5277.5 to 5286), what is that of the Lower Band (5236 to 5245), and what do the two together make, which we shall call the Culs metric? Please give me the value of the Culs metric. 2997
